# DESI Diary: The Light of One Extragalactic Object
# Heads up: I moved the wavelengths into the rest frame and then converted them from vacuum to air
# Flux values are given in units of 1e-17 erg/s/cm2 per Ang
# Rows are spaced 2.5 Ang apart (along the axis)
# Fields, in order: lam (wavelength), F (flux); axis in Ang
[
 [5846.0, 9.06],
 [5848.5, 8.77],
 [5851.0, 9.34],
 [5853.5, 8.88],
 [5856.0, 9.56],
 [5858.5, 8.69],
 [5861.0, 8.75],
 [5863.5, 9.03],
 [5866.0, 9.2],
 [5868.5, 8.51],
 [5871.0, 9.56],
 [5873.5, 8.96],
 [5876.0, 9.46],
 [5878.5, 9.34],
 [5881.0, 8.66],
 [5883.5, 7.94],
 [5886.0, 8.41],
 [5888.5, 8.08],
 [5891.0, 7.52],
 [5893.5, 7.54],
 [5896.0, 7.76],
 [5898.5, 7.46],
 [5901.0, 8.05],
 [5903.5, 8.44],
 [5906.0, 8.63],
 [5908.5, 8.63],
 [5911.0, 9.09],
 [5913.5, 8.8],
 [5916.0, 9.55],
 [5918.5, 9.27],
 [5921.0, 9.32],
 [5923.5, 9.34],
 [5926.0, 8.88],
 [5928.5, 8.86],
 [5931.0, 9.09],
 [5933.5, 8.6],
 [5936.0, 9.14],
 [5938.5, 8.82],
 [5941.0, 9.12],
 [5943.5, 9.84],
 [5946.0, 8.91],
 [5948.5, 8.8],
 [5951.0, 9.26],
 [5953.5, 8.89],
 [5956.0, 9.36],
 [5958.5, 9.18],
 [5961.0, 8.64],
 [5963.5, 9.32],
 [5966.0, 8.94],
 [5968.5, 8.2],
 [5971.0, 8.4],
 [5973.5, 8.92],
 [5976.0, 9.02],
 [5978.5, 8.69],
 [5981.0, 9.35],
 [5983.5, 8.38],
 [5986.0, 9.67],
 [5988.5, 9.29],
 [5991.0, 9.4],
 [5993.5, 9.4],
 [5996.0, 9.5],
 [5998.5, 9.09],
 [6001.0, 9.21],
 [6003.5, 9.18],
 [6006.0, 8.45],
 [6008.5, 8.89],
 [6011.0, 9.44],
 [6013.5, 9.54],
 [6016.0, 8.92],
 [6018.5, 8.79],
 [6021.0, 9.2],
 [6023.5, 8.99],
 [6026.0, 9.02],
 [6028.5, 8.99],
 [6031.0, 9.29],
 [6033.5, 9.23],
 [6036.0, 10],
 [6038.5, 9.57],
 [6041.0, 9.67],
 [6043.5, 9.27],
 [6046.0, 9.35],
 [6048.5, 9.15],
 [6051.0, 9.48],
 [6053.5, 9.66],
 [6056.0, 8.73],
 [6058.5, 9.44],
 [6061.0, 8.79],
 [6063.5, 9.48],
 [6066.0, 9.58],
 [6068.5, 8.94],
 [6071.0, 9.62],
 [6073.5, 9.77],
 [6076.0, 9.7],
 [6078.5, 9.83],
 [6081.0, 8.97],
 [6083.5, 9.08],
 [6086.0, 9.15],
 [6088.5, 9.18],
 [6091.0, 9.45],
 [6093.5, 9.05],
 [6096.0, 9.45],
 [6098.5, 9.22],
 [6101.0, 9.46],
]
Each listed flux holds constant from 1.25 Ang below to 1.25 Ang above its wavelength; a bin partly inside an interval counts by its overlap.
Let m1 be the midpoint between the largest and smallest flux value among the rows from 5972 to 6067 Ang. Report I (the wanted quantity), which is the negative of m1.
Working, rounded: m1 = 9.19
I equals -9.19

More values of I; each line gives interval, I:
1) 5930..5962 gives -9.22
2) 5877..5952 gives -8.65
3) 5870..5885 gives -8.75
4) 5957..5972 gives -8.76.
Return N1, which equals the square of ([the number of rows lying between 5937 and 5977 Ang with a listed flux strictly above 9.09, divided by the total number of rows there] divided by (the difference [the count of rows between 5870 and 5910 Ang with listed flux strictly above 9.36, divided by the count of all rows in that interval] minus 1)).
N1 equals 0.2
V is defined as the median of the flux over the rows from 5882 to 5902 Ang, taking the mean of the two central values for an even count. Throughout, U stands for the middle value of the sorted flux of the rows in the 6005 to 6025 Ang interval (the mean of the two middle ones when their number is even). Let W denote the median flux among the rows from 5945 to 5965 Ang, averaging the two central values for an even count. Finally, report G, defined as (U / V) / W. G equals 0.126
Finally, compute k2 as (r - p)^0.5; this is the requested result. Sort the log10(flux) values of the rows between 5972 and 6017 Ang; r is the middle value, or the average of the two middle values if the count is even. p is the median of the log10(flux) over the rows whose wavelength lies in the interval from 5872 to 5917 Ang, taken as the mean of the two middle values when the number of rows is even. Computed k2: 0.18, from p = 0.931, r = 0.964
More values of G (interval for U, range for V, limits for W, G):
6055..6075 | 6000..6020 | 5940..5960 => 0.114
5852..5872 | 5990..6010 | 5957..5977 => 0.109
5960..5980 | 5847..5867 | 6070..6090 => 0.105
